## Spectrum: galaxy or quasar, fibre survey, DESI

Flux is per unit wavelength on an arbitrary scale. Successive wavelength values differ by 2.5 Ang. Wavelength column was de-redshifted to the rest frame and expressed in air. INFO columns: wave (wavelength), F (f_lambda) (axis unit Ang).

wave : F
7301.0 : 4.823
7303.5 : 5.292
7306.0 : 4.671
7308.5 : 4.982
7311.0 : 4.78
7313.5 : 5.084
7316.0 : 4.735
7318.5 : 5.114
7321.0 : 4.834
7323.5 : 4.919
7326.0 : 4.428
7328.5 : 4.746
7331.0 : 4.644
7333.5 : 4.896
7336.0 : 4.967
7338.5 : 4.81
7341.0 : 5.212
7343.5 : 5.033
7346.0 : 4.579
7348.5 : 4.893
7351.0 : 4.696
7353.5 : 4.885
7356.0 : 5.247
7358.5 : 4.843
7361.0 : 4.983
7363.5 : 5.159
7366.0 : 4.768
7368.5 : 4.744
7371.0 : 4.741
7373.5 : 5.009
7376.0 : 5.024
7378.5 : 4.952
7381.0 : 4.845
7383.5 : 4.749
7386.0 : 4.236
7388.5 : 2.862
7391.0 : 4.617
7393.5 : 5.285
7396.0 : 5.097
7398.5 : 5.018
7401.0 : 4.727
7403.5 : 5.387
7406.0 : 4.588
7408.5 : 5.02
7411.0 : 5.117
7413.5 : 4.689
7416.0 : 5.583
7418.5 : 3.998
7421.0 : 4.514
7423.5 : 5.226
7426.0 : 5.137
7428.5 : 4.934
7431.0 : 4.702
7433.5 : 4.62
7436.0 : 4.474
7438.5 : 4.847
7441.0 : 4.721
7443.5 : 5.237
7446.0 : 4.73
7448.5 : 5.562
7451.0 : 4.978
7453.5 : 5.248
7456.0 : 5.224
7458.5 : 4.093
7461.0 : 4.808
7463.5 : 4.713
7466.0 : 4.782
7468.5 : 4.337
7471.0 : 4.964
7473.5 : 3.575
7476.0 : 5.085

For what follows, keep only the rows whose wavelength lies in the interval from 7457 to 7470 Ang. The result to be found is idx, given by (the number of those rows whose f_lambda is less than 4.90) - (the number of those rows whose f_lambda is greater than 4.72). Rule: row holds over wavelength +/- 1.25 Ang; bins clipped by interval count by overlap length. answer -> 3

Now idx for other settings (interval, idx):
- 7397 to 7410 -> -2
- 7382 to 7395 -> 2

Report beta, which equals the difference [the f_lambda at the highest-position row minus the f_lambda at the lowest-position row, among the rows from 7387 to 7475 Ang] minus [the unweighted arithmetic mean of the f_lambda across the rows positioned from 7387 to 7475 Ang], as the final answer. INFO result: -4.1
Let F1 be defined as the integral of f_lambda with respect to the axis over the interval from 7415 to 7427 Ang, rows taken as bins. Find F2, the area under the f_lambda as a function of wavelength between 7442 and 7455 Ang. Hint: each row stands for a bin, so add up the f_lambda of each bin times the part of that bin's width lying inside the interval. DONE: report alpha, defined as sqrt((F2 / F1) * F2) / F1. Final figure 0.150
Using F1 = 58.5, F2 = 66.9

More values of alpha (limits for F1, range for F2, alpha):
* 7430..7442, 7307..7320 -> 0.153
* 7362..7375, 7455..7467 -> 0.112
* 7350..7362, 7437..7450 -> 0.143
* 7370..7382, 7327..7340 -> 0.138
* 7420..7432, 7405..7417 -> 0.132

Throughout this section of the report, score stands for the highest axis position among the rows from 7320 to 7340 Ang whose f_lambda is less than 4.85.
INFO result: 7338.5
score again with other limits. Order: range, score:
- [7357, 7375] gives 7371.0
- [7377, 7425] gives 7421.0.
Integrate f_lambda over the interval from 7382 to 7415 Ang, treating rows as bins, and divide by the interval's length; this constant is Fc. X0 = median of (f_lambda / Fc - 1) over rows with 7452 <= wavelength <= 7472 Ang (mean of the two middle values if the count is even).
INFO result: 0.014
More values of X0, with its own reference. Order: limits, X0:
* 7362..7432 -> 0.034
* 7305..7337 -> 0.022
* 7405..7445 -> 0.011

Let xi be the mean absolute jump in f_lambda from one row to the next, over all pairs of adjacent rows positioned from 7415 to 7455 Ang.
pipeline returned 0.45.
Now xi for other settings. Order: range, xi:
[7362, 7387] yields 0.17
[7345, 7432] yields 0.42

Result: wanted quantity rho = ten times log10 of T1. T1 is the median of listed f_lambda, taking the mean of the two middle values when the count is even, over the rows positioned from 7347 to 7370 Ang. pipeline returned 6.89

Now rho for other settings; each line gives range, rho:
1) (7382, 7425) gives 6.77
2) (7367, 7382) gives 6.90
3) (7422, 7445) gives 6.85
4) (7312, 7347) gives 6.87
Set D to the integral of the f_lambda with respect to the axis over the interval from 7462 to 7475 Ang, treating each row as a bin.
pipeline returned 58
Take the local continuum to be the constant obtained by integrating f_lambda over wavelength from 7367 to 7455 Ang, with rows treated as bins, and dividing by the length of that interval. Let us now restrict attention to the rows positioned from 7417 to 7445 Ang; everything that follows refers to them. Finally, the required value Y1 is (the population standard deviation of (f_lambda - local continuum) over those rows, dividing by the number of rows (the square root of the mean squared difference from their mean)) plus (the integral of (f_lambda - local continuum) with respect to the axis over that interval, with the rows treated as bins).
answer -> -1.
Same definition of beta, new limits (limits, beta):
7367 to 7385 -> -4.9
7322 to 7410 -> -4.7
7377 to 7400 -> -4.6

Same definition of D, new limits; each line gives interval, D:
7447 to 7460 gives 65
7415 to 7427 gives 58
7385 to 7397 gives 53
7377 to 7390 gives 57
